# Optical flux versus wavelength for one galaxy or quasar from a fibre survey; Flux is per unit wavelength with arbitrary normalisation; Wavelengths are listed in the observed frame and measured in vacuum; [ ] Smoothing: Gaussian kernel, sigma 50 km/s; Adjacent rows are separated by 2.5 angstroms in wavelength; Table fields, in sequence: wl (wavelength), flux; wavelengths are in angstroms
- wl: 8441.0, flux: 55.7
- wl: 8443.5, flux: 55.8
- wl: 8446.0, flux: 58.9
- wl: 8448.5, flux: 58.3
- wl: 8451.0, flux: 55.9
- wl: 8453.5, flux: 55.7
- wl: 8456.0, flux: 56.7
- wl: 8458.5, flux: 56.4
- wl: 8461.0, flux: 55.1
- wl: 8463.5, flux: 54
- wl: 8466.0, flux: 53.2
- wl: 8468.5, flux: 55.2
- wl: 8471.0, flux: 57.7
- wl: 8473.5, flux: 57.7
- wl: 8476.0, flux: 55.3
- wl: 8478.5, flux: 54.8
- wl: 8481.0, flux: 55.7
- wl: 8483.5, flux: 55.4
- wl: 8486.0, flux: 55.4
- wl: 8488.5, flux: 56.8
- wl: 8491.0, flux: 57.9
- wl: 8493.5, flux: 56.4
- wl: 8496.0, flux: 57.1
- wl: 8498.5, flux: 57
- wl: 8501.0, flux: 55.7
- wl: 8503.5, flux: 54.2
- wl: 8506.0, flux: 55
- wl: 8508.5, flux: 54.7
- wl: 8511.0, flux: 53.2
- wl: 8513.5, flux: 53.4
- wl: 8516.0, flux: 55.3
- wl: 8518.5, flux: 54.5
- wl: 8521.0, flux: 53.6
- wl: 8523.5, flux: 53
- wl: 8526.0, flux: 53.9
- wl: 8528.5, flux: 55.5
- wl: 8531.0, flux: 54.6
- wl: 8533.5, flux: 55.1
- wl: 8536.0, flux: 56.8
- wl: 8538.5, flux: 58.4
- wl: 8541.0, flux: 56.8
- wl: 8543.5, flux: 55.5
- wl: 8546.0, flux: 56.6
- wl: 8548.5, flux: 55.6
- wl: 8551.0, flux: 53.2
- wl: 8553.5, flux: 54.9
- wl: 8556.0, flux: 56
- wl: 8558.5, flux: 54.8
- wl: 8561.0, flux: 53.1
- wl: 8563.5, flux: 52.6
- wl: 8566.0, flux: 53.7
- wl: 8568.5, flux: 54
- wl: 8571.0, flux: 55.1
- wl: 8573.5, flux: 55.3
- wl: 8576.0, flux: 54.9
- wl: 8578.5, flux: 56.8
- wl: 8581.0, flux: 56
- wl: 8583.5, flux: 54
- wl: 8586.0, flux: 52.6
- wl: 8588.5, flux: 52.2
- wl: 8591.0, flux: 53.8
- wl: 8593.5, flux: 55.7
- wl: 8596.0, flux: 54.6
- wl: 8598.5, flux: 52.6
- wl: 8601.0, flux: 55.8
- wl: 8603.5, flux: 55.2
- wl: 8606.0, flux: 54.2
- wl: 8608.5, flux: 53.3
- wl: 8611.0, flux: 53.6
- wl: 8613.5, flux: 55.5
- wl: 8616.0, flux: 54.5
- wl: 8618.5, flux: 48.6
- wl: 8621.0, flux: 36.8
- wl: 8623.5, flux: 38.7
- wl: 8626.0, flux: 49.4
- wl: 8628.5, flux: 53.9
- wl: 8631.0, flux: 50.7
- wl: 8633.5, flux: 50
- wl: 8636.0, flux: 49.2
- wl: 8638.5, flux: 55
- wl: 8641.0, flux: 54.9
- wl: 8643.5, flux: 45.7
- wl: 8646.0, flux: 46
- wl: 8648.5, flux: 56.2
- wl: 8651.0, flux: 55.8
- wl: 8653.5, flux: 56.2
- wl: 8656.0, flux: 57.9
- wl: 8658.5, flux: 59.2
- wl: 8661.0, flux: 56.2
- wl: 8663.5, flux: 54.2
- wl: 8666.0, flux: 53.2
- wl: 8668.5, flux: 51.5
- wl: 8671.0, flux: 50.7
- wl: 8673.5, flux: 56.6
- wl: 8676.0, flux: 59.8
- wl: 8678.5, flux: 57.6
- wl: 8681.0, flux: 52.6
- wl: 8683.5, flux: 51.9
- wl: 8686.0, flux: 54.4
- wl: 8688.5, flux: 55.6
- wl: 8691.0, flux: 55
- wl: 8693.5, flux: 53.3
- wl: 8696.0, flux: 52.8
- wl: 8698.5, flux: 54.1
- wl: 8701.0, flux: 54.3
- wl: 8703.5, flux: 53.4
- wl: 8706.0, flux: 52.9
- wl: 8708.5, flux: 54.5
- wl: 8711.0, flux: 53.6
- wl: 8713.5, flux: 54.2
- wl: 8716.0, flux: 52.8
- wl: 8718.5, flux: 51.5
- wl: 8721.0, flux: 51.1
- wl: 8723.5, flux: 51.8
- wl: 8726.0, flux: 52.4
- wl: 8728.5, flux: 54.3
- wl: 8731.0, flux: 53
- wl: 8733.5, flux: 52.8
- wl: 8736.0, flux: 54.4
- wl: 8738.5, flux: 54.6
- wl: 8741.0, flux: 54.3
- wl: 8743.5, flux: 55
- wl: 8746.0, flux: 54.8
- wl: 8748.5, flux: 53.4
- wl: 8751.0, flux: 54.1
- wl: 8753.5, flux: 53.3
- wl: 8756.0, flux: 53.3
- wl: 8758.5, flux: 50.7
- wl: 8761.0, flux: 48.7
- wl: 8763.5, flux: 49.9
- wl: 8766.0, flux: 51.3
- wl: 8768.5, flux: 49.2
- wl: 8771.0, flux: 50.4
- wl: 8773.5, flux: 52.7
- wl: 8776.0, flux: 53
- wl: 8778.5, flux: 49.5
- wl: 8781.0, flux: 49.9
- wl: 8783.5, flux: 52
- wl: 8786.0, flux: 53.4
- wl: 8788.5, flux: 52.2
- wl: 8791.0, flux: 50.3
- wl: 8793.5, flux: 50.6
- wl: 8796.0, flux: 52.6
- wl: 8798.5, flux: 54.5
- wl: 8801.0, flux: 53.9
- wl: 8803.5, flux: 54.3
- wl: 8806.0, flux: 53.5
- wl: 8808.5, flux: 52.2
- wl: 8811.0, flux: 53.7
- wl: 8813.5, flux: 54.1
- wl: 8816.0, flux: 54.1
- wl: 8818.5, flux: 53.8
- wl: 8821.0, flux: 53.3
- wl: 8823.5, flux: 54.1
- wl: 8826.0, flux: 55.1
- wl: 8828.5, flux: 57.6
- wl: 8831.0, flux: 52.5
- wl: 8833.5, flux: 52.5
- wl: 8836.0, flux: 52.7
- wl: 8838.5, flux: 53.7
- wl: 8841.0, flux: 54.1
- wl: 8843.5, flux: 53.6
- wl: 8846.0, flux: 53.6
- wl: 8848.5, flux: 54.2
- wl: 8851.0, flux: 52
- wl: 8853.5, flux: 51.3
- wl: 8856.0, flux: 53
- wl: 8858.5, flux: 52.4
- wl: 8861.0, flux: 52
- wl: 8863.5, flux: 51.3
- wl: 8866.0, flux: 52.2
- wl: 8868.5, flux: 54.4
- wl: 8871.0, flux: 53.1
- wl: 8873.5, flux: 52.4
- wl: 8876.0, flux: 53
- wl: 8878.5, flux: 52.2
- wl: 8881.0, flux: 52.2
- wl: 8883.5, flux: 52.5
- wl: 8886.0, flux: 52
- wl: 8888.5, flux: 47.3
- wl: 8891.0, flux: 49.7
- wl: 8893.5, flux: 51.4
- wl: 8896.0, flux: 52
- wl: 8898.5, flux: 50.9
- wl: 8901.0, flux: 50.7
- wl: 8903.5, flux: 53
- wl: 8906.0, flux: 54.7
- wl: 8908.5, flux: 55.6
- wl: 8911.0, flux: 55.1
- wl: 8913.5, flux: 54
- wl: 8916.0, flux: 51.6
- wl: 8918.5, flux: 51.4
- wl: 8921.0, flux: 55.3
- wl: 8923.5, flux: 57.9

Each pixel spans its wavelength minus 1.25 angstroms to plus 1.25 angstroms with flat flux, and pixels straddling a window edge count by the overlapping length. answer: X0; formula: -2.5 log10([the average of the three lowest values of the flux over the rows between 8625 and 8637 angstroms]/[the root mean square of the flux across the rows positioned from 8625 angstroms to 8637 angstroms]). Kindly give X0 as 0.025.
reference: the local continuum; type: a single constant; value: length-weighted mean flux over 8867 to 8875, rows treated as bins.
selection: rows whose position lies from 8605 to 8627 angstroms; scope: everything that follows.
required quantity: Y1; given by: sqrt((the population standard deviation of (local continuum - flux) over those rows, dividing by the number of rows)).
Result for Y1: 2.6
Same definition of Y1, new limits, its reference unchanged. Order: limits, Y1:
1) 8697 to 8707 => 0.7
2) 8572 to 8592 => 1.2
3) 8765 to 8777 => 1.2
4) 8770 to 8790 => 1.2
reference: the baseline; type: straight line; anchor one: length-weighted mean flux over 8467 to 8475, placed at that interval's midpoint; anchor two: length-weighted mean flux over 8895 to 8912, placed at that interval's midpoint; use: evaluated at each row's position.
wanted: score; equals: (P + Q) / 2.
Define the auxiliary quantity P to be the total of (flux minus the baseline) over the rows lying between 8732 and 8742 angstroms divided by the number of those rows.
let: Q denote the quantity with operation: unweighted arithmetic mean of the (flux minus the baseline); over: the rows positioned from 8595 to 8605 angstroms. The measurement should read -0.8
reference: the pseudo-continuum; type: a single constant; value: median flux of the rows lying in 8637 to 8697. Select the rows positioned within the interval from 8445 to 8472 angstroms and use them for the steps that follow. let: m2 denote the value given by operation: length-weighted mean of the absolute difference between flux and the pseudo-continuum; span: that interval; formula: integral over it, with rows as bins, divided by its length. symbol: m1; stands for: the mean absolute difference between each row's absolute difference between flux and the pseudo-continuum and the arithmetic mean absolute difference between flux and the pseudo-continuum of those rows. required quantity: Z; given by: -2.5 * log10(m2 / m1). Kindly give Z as -0.55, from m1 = 0.97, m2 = 1.6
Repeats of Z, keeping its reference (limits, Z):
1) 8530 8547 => -0.49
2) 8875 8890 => -0.98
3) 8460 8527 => -0.46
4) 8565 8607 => -0.59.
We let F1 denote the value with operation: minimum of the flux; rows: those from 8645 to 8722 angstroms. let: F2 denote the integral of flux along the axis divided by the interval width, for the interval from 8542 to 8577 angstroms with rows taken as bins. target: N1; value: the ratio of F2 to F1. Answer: 1.19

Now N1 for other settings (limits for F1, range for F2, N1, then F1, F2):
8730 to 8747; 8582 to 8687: 1.00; 52.8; 52.9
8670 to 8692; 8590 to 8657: 1.02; 50.7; 52.0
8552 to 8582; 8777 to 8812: 0.99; 52.6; 52.3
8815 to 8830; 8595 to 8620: 1.01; 53.3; 53.6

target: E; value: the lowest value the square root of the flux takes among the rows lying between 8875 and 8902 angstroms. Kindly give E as 6.88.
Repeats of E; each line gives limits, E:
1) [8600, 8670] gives 6.07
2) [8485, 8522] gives 7.29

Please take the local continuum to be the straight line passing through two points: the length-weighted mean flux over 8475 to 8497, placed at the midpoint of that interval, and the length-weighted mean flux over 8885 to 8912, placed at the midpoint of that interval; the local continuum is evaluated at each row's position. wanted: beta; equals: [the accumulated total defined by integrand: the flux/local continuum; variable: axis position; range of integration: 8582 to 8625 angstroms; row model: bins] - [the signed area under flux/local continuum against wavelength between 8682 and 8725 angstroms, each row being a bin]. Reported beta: -2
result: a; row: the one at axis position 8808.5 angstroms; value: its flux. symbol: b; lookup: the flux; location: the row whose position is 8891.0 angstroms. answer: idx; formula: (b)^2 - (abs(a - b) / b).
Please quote 2470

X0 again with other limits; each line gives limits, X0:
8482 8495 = 0.013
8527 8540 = 0.020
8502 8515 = 0.010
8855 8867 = 0.007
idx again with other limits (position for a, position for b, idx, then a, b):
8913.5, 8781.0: 2490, 54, 49.9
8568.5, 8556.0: 3136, 54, 56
